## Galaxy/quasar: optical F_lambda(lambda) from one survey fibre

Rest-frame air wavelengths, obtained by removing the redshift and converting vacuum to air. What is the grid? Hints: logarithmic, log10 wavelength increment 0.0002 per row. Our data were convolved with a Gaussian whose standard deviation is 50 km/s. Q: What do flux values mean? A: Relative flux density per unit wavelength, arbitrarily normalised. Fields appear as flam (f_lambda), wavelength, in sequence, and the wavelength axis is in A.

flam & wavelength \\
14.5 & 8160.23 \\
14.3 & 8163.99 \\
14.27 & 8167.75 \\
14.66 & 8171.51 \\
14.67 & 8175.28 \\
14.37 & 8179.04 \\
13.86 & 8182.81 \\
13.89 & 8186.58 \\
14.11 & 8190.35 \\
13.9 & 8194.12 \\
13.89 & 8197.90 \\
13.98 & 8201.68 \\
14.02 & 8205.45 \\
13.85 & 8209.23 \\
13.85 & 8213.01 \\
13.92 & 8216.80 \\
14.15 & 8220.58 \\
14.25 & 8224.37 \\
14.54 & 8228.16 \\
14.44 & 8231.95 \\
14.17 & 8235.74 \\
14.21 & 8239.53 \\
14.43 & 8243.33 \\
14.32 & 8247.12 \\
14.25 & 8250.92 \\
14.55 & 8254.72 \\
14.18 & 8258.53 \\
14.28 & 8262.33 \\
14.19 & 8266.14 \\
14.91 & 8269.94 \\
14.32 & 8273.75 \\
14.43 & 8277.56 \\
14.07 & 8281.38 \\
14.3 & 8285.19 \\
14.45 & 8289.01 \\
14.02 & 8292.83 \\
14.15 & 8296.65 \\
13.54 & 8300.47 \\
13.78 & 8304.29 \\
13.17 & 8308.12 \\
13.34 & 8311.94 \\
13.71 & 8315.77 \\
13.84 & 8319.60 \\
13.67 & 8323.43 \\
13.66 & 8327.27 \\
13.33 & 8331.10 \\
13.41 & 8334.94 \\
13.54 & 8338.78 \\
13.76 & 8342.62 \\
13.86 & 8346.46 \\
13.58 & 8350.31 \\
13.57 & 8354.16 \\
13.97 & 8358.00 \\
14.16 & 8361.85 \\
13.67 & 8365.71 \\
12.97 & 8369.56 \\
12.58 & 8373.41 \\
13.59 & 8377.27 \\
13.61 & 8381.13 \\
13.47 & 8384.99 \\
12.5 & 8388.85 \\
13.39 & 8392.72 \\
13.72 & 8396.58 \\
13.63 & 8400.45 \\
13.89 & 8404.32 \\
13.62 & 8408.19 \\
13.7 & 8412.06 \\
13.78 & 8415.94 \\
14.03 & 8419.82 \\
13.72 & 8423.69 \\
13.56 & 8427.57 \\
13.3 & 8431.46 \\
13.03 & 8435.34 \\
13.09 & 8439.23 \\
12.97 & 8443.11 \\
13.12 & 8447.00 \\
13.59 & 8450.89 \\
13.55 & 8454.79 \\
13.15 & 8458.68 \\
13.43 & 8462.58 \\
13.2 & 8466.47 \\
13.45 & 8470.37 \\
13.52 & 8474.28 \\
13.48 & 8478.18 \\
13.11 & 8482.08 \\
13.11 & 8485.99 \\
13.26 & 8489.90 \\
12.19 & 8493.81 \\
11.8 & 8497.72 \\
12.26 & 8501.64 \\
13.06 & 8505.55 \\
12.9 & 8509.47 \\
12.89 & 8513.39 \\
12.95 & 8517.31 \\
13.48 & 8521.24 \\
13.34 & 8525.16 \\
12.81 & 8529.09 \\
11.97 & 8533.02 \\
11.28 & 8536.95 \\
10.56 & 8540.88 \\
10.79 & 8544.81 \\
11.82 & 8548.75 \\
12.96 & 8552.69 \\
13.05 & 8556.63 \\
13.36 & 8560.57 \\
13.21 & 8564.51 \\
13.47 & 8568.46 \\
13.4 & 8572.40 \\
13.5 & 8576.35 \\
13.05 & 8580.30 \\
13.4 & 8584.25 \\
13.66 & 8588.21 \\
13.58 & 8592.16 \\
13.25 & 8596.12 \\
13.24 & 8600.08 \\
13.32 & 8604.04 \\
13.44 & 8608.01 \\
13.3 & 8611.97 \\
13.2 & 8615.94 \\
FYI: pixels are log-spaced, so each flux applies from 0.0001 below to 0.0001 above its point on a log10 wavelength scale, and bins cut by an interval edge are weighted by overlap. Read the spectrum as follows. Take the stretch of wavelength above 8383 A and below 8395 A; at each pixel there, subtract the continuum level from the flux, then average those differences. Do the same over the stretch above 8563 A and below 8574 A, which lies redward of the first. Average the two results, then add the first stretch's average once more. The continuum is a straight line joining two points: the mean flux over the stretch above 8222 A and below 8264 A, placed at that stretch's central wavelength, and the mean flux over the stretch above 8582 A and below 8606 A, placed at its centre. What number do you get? -1.3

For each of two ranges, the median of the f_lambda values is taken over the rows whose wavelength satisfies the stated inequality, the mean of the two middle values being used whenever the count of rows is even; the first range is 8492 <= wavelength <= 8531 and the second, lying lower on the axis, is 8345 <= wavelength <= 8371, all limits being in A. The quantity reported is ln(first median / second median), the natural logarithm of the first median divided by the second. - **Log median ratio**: -0.058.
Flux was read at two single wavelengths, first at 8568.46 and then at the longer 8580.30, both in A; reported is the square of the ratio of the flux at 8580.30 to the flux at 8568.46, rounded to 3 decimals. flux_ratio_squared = 0.939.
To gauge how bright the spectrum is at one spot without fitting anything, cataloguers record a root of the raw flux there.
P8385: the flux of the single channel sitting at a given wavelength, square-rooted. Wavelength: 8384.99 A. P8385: 3.67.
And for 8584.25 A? 3.66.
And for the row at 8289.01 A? 3.80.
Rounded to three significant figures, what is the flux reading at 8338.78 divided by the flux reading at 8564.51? 1.02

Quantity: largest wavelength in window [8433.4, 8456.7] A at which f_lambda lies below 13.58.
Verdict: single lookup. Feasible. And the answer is 8454.79 A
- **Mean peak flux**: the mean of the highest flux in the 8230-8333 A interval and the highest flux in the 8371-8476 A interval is 14.5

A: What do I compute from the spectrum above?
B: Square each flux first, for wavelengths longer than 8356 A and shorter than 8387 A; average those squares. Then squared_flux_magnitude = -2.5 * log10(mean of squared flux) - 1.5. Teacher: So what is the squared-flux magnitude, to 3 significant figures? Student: -7.15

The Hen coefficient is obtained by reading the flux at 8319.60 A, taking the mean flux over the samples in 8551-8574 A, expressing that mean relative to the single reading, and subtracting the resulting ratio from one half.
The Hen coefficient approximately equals -0.46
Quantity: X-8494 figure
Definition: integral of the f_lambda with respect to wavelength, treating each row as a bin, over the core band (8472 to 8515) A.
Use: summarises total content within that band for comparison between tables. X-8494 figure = 554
